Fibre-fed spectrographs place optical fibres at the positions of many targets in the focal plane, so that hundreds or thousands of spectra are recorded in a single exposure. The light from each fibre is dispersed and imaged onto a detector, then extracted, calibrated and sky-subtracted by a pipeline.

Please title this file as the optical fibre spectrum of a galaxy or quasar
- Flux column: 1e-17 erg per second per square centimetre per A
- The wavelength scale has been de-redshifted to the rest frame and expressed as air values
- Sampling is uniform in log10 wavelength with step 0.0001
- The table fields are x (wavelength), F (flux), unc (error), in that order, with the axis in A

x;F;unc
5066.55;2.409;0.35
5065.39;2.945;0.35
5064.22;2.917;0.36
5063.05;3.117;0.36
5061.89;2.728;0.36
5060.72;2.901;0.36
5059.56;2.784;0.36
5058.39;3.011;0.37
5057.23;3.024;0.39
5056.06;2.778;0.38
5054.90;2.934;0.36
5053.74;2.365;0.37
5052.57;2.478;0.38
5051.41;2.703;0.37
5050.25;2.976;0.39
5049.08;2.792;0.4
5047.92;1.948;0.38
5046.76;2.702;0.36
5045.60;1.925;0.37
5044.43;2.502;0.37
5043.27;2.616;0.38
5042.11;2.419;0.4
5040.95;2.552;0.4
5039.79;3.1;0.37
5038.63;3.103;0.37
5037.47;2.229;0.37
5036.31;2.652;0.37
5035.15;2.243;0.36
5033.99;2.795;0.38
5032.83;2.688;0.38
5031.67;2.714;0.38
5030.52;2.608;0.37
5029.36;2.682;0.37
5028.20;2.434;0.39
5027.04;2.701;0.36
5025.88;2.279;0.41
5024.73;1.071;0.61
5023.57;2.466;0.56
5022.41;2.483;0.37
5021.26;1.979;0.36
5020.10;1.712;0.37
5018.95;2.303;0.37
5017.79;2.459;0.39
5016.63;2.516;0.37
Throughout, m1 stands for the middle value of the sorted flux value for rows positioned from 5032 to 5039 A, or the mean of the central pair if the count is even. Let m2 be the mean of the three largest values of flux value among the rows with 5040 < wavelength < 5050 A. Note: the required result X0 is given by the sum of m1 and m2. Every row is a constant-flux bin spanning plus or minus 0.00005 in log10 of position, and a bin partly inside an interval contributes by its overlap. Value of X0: 5.37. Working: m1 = 2.67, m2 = 2.70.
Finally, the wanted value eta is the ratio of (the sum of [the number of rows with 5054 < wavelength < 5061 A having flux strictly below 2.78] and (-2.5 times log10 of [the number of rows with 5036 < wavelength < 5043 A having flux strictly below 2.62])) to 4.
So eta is 0.0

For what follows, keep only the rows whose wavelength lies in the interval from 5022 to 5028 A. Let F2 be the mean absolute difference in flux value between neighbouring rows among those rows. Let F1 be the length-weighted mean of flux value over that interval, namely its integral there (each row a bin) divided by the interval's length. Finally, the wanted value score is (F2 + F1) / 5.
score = 0.59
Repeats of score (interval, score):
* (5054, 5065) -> 0.62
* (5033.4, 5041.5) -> 0.63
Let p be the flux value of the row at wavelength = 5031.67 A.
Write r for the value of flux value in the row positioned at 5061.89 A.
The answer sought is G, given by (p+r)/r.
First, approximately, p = 2.714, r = 2.728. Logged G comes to 1.99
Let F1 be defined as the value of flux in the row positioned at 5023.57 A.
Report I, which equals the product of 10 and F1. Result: 25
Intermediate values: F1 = 2.466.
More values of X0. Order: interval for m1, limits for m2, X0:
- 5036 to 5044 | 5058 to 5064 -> 5.63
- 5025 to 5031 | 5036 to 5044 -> 5.56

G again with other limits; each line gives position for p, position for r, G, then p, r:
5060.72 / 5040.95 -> 2.14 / 2.901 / 2.552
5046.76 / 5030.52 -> 2.04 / 2.702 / 2.608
